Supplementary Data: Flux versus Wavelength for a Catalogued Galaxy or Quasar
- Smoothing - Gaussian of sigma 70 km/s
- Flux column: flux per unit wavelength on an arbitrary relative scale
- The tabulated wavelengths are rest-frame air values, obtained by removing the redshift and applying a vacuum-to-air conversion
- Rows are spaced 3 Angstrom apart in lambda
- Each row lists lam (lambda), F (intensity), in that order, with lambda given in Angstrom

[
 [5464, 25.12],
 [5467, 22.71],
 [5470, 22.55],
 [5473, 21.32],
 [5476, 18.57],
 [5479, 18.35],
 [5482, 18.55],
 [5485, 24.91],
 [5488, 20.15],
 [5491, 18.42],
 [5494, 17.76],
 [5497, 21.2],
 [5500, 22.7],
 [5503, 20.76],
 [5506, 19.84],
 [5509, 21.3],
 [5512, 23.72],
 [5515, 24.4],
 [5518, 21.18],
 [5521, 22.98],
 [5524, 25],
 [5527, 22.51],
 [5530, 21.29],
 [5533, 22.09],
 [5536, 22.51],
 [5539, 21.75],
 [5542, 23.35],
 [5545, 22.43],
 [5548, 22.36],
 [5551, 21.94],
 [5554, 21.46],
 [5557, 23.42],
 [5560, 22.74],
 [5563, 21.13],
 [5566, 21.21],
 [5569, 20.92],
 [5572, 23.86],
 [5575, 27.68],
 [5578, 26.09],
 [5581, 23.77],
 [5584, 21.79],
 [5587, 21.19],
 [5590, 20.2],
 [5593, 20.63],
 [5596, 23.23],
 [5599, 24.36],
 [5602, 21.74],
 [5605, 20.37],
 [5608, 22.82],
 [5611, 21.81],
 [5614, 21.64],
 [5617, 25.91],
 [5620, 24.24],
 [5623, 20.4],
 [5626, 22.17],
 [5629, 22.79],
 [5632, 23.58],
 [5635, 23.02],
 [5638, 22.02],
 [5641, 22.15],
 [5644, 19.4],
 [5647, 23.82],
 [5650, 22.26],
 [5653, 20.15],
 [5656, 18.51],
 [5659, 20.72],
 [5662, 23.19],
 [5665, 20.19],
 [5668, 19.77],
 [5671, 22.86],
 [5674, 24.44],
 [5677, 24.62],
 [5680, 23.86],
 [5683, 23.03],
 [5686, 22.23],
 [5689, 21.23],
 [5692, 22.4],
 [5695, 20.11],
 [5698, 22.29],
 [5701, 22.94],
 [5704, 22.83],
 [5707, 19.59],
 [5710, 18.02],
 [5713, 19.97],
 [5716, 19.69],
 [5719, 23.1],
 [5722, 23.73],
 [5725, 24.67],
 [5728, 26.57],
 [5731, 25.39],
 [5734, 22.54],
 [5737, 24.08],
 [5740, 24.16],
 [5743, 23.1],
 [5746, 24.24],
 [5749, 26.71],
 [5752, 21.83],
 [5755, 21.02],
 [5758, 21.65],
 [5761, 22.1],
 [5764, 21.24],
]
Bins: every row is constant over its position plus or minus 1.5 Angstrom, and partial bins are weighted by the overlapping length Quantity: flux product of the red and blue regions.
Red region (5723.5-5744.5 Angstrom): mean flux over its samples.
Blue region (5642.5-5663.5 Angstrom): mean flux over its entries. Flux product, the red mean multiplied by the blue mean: 515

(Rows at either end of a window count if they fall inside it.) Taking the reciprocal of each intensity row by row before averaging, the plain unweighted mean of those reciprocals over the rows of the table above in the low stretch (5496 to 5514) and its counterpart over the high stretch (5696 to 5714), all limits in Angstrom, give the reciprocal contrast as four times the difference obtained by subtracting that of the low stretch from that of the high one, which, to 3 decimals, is 0.007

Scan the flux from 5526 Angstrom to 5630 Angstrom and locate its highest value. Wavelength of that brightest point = 5575 Angstrom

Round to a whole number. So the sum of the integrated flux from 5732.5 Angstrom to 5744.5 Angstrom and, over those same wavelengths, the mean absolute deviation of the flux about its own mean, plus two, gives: 284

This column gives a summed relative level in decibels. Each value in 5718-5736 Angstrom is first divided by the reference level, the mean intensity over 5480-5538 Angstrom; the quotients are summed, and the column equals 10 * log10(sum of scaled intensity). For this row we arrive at 8.3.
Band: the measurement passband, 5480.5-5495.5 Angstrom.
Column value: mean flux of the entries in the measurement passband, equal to 20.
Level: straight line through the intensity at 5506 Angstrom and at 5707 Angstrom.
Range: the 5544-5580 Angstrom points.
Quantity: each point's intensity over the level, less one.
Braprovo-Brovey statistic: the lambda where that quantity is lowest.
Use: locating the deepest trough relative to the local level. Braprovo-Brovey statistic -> 5569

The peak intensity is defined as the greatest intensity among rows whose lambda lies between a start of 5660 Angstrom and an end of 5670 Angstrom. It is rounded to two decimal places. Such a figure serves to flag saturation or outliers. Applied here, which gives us 23.19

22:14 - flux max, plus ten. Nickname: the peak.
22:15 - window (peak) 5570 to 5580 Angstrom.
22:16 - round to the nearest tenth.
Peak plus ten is 37.7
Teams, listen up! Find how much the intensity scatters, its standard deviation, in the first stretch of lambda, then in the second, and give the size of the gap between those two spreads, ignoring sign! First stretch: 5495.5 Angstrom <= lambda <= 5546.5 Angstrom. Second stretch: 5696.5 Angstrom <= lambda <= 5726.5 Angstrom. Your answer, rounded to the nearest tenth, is 0.8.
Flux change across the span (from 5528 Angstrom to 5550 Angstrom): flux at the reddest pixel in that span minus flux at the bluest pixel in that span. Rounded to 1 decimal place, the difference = 1.1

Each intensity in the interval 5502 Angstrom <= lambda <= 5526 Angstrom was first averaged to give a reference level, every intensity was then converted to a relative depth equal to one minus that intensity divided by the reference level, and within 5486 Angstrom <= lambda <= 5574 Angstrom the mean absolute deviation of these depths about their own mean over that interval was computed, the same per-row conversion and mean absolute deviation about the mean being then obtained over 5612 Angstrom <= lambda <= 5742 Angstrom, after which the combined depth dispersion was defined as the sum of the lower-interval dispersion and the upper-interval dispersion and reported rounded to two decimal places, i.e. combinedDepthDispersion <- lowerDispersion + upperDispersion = 0.13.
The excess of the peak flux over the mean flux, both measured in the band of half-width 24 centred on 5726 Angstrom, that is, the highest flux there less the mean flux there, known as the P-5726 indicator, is 3.7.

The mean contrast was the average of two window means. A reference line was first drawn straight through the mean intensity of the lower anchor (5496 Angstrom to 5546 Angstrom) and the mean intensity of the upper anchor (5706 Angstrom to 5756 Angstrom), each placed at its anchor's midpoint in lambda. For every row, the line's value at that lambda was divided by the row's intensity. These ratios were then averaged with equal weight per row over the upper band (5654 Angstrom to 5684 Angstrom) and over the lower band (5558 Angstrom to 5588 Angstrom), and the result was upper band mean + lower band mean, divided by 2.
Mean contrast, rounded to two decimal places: 1.01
